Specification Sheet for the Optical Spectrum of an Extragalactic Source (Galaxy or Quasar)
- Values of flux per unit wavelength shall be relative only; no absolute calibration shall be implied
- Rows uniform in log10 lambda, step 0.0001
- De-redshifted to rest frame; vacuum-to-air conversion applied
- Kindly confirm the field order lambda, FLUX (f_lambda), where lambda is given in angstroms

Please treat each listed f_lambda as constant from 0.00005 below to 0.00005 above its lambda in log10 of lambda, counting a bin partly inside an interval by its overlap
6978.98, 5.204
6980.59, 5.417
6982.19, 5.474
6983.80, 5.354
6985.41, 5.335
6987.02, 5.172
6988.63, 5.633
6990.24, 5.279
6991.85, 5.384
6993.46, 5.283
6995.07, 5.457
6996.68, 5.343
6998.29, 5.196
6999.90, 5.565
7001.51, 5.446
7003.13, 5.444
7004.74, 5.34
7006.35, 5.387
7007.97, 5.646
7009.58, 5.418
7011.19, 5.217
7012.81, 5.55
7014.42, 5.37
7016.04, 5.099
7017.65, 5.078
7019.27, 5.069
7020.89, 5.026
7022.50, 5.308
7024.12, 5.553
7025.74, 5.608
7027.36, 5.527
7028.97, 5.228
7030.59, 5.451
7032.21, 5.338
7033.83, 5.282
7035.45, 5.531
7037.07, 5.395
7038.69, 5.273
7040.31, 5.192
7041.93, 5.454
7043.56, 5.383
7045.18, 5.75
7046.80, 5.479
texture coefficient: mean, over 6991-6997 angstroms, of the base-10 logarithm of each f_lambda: 0.730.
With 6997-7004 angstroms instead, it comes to 0.733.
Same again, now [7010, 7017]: 0.725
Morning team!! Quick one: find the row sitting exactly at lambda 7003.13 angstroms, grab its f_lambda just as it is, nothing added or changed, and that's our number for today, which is 5.444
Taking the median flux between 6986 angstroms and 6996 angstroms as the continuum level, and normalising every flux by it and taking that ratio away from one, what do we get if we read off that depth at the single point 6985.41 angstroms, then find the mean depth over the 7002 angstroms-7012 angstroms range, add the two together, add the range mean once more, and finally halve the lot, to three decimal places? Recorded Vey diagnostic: -0.014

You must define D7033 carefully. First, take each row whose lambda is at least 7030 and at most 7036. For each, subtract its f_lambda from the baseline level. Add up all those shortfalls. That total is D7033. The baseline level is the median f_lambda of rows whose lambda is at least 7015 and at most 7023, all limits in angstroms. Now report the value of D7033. -1.29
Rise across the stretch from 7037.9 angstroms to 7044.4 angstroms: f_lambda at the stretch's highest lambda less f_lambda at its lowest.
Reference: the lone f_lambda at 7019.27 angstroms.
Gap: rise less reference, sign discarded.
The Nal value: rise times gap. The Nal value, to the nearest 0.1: 0.5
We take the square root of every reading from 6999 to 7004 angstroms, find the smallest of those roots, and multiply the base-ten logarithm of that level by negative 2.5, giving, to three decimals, -0.920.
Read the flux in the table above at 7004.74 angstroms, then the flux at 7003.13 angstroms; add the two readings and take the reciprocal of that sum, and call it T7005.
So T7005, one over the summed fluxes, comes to 0.0927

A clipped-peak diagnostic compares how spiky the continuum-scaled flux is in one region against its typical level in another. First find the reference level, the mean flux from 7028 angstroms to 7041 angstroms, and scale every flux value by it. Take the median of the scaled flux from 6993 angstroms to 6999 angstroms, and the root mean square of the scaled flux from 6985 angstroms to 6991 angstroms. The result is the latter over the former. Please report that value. 1.01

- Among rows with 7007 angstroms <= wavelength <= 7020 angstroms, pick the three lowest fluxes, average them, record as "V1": 5.08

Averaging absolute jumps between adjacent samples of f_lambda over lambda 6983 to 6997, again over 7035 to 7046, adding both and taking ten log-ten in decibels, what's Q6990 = -4.4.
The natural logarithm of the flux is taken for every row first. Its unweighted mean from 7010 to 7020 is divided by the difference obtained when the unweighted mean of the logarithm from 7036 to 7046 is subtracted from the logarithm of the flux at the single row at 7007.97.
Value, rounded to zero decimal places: 38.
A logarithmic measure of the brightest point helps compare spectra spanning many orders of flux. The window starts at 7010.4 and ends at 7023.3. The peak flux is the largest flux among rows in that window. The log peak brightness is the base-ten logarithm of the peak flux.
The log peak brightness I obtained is 0.744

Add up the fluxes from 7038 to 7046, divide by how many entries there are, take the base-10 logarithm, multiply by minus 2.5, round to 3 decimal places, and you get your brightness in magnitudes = -1.833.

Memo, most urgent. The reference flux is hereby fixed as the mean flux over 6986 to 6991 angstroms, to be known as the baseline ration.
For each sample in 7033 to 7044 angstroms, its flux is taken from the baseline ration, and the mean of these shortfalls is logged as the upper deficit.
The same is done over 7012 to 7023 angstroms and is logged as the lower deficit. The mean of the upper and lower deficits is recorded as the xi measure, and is 0.07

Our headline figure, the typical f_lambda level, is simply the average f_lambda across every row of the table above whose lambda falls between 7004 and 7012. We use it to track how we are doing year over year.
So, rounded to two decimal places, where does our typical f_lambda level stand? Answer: 5.40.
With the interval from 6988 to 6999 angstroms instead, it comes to 5.37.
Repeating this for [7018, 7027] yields 5.31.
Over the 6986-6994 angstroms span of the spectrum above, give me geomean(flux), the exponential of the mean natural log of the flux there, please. 5.35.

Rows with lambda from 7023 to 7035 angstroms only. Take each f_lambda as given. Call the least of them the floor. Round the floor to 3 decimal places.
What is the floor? 5.228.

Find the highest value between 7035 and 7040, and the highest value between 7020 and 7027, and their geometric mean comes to 5.57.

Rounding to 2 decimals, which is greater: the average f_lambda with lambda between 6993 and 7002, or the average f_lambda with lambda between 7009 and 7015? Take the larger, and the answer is 5.39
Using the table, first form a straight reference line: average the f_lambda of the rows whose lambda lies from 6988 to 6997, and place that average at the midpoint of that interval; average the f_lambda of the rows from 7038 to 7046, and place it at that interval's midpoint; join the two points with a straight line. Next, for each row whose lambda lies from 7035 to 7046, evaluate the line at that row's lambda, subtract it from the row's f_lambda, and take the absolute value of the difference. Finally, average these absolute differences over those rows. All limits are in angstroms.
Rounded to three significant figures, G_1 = 0.129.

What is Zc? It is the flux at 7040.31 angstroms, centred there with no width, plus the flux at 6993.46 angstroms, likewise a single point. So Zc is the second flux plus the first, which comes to 10.5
